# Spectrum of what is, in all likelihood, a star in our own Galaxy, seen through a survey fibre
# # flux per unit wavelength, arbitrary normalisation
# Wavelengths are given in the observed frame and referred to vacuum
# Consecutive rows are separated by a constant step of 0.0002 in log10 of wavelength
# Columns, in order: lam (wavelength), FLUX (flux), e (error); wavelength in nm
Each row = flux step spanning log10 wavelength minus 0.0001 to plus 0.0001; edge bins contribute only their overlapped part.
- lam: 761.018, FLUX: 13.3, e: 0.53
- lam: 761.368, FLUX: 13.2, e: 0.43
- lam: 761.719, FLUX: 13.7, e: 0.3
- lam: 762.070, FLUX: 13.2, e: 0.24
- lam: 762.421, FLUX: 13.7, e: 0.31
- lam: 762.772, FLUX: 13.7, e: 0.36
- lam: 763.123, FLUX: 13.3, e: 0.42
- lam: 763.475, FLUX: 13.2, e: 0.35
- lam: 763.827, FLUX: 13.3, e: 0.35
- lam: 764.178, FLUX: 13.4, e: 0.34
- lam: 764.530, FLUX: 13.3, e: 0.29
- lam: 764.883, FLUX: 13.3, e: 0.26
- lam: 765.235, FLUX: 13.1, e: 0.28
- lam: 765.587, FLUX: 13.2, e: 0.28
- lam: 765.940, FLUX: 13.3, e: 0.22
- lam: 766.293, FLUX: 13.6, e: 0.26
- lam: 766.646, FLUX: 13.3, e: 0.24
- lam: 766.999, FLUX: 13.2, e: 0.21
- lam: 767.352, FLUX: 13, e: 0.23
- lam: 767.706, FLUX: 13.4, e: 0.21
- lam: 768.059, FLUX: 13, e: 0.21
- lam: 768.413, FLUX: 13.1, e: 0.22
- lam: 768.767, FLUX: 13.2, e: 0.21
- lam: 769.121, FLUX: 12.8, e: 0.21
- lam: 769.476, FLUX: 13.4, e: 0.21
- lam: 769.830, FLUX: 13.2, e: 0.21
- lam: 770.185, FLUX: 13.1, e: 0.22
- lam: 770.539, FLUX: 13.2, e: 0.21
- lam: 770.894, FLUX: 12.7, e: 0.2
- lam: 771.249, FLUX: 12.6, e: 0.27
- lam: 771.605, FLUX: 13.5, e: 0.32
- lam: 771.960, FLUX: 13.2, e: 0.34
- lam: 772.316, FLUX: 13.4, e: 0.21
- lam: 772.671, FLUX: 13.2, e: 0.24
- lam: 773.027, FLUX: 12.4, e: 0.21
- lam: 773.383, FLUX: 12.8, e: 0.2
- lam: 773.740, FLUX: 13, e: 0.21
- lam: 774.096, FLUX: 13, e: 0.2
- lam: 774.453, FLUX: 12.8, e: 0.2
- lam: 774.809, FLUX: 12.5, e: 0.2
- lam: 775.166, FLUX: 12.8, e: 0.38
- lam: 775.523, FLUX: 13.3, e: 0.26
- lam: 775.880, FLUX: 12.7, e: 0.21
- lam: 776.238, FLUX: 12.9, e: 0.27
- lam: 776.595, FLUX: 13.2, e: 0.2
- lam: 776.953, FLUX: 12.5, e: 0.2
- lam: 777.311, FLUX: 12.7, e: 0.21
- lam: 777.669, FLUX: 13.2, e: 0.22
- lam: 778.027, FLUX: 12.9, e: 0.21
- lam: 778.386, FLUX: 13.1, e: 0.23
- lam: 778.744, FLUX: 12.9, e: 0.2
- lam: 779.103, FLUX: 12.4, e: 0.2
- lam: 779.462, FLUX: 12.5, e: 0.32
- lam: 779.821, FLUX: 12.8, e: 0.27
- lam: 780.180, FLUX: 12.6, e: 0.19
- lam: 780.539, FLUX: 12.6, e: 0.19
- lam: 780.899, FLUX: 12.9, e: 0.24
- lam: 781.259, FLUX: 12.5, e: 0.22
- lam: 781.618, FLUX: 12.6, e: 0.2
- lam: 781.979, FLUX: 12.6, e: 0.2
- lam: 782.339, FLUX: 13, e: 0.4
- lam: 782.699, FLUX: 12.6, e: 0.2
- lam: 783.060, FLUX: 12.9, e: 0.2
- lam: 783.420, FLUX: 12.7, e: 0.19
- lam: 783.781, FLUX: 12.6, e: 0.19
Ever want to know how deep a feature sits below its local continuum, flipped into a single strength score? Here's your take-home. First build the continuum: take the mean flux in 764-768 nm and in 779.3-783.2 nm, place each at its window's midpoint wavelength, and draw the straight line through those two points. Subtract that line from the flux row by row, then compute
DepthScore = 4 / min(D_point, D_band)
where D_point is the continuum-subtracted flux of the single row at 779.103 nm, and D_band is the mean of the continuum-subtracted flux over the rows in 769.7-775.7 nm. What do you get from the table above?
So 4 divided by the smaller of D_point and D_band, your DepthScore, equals -11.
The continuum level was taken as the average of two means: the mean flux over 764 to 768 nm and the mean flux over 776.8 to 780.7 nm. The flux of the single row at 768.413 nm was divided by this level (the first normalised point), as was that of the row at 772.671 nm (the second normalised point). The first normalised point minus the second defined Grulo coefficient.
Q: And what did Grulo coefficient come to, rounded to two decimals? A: -0.01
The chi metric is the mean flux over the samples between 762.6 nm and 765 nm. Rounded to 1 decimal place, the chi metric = 13.4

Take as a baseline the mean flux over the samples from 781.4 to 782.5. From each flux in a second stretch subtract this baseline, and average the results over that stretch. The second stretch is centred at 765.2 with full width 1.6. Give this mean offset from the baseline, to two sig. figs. 0.51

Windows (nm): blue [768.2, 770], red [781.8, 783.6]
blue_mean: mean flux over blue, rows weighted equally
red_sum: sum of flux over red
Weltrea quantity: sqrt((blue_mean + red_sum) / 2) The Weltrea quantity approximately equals 6.2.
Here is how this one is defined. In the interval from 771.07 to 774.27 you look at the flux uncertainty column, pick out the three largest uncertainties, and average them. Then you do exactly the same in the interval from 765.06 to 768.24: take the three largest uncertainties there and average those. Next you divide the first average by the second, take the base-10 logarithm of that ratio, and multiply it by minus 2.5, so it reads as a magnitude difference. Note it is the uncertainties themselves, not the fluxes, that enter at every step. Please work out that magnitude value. -0.14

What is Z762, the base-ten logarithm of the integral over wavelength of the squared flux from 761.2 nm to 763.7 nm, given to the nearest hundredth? 2.65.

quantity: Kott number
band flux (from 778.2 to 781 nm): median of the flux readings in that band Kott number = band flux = 12.7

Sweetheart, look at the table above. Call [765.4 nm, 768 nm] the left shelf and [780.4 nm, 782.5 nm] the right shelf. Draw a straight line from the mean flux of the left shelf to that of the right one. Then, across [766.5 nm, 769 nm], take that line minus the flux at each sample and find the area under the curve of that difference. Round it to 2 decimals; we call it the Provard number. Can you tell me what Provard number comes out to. 0.18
